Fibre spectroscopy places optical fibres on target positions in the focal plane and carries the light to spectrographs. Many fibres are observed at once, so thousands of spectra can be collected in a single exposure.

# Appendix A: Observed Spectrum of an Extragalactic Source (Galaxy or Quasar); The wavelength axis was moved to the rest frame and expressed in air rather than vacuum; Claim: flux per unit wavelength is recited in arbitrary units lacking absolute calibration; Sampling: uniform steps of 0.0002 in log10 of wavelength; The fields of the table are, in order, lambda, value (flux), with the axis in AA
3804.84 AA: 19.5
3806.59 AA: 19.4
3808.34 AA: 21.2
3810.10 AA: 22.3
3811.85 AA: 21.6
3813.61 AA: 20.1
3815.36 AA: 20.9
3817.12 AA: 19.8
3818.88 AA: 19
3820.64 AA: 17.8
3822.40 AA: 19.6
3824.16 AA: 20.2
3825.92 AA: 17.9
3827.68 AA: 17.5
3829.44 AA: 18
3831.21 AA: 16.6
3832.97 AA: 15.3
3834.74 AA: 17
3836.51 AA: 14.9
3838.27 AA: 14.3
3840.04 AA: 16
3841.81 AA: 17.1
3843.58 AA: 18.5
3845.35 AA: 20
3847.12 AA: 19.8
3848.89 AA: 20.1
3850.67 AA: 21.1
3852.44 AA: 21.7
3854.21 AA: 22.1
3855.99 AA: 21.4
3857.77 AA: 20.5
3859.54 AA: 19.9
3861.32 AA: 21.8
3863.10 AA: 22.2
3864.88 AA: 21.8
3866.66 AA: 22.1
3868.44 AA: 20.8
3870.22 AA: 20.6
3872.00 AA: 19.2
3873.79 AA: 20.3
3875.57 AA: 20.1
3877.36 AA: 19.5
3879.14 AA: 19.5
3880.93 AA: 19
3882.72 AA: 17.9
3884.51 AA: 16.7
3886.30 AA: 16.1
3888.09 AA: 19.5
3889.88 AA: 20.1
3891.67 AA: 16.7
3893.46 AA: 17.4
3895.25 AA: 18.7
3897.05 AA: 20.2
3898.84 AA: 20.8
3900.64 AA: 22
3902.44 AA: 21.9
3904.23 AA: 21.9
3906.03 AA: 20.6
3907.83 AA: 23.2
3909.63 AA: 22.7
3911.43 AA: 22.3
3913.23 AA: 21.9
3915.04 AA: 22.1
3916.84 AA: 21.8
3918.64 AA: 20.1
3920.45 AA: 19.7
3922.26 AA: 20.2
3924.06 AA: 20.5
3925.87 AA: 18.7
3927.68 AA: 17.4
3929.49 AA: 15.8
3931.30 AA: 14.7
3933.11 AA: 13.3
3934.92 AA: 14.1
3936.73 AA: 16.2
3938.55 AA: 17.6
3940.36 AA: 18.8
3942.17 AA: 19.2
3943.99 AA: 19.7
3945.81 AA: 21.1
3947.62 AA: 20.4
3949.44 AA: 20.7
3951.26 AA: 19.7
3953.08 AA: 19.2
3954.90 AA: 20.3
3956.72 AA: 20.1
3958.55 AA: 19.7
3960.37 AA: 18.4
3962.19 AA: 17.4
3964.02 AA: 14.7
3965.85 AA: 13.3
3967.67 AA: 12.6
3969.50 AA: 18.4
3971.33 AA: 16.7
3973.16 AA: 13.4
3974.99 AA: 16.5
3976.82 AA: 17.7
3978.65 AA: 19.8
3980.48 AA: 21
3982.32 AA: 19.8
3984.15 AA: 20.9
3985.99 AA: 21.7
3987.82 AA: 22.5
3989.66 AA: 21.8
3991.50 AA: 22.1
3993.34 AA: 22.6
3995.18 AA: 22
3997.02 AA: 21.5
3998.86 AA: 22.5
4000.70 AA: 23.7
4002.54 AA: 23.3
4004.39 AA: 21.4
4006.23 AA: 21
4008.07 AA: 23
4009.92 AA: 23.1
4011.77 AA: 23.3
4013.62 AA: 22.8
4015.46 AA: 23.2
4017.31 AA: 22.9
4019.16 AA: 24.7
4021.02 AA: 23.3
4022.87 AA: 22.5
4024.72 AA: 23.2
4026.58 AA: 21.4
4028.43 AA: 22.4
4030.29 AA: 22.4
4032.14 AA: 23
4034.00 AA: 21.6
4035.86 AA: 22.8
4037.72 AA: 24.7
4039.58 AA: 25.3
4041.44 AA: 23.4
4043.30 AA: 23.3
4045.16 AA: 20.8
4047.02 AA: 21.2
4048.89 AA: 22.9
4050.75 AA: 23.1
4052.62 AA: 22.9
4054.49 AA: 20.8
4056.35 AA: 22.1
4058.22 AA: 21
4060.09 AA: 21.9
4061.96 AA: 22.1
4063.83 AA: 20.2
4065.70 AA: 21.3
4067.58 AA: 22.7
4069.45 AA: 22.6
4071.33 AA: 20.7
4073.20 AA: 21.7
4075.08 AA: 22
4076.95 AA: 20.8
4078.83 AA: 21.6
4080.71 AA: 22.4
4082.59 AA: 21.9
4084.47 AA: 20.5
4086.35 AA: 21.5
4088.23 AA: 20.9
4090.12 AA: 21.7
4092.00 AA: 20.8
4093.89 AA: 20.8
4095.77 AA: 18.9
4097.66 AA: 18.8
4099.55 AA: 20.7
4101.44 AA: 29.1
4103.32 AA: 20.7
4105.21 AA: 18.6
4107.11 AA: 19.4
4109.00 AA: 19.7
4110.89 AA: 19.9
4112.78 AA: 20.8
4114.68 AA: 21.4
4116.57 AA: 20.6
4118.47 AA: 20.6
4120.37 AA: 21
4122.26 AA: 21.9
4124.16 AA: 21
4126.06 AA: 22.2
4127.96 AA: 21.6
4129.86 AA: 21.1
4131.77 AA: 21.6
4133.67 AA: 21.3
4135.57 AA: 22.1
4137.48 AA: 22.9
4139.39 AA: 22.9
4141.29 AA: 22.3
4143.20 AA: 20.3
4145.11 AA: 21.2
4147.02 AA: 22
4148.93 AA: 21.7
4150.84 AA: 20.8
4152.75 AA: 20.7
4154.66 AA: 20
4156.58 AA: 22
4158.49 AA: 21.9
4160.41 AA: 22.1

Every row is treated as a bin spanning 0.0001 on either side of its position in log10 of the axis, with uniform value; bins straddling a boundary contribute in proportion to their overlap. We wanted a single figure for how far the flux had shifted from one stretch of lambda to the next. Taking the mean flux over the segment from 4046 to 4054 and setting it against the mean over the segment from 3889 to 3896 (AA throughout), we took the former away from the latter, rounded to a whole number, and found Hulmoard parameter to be -4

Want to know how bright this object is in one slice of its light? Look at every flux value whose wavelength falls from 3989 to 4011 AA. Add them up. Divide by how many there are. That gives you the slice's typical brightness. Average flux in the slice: 22.3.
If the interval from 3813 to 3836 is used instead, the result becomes 18.4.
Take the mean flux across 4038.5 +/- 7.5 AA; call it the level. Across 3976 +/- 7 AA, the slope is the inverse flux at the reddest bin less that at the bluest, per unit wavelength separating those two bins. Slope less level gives -23.1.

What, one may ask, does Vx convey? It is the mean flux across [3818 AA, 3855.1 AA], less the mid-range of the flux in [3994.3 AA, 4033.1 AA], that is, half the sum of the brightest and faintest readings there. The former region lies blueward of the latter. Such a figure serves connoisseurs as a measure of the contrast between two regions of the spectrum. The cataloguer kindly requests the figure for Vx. -4.5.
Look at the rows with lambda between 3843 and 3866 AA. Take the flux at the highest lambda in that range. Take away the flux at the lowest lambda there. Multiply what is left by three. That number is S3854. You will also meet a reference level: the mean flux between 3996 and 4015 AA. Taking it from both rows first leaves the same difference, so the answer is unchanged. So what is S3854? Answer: 10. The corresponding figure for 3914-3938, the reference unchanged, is -18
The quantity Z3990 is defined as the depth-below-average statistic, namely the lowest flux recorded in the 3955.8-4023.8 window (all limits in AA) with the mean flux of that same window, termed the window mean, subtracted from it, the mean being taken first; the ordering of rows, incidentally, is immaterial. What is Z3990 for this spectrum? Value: -8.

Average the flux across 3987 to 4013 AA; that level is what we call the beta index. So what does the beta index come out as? 22.4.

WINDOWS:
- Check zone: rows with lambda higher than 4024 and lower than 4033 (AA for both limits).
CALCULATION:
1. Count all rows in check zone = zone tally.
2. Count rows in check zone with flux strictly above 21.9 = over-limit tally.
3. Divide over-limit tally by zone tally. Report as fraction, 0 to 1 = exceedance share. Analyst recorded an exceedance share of 0.80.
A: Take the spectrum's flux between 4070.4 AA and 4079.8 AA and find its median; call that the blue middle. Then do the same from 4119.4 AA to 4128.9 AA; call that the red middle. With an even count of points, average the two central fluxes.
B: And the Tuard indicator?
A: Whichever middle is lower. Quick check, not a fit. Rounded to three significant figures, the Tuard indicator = 21.6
